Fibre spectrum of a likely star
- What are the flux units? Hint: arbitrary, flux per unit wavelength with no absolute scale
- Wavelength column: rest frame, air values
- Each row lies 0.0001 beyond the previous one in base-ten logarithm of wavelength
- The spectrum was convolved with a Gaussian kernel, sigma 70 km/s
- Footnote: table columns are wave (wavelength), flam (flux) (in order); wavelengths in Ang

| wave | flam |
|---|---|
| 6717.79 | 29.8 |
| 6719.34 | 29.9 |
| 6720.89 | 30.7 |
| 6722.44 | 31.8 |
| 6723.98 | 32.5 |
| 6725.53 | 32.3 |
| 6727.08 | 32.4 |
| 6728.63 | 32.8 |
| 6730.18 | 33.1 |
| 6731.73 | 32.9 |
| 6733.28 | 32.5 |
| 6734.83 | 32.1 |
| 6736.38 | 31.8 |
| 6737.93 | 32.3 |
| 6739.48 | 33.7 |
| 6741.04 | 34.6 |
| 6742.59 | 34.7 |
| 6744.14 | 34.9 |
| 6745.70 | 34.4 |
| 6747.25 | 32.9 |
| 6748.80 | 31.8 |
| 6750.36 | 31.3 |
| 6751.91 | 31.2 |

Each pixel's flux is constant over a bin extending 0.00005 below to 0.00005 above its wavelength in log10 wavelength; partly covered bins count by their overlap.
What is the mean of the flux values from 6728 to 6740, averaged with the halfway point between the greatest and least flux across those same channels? 32.7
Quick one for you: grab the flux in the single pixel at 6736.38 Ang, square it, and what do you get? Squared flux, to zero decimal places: 1011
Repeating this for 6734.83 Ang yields 1030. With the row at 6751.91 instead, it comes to 973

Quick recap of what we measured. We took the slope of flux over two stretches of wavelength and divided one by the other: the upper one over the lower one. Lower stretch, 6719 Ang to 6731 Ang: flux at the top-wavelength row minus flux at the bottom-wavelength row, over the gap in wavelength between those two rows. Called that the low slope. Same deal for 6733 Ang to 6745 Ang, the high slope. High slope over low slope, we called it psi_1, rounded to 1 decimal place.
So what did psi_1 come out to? 0.7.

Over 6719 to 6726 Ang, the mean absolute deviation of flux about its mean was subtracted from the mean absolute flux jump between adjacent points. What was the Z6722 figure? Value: -0.21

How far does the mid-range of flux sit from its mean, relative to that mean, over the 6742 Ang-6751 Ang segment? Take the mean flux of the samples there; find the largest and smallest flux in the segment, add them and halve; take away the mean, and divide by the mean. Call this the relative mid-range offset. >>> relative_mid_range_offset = -0.007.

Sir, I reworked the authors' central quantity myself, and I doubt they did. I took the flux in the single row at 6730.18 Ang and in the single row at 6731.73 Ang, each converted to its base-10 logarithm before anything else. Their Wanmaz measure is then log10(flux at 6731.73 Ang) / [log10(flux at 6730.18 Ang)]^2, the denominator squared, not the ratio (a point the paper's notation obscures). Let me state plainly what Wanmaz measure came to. 0.657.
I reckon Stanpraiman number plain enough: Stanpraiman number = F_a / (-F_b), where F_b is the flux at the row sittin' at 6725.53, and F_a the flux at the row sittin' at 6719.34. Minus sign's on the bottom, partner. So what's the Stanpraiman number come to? -0.93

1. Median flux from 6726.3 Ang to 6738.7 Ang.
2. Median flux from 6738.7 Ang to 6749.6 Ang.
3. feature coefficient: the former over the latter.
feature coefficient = 0.94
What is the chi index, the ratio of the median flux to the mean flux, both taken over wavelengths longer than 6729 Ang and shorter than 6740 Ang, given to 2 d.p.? 1.00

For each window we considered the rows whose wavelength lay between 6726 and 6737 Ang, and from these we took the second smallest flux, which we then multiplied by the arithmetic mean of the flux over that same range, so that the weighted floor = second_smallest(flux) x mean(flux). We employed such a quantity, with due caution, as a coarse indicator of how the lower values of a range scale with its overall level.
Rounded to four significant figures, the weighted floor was 1044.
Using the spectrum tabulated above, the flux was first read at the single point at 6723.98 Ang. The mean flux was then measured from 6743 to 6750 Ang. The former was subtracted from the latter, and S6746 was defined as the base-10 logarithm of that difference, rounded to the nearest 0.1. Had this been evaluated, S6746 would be 0.0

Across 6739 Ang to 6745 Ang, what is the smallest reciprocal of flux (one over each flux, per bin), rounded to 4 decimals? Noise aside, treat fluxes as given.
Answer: 0.0287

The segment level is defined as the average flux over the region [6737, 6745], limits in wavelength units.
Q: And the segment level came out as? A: 34.0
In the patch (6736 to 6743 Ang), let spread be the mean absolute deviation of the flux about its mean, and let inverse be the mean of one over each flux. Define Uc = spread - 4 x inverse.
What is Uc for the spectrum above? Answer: 0.98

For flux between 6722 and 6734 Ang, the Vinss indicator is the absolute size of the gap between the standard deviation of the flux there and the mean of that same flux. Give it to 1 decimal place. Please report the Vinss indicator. 32.2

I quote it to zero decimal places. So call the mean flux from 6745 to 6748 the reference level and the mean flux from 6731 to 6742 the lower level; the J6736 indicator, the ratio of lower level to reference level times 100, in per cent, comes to 98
